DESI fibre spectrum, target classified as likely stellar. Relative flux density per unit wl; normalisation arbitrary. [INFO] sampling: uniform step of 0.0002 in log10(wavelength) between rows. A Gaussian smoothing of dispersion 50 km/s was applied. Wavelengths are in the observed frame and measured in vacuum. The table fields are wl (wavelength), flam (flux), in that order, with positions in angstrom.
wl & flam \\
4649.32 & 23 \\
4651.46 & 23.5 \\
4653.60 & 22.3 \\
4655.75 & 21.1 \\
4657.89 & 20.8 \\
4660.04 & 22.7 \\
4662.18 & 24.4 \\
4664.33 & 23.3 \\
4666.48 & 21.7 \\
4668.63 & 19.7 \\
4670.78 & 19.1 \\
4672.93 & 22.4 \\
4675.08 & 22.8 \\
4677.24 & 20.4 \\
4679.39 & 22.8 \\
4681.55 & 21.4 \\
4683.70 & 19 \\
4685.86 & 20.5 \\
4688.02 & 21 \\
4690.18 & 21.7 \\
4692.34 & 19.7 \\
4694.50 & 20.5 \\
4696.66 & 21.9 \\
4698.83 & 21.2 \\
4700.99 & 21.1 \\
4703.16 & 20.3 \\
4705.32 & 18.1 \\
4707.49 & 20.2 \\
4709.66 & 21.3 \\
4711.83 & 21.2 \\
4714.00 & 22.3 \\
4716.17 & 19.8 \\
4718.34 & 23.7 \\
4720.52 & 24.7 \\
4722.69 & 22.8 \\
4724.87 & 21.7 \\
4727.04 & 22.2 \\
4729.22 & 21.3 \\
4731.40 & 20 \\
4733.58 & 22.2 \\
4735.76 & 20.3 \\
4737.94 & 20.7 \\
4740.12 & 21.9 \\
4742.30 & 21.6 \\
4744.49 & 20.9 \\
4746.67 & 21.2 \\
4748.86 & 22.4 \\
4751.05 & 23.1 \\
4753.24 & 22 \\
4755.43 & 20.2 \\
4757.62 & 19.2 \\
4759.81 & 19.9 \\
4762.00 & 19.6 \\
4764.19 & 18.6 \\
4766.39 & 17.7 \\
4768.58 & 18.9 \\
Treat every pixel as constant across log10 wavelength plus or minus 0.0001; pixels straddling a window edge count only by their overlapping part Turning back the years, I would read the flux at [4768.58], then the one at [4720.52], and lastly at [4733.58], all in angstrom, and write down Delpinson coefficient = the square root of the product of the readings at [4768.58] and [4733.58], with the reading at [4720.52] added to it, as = 45.2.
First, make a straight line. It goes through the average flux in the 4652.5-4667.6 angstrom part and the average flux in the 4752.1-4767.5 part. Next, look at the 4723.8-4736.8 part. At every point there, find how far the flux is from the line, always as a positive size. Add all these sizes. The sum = 6.0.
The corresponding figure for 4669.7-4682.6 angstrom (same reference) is 7.0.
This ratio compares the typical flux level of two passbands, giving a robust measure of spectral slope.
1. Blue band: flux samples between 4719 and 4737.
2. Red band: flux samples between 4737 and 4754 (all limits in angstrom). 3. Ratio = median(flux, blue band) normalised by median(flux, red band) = 1.01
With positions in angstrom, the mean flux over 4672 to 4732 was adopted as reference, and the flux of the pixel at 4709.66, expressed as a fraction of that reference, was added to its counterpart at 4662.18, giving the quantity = 2.15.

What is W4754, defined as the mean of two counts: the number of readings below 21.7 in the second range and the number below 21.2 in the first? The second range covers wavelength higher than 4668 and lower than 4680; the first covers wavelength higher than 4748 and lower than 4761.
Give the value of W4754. 3.0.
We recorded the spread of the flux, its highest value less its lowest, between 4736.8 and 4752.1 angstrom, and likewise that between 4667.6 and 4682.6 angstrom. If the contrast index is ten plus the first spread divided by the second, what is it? 10.6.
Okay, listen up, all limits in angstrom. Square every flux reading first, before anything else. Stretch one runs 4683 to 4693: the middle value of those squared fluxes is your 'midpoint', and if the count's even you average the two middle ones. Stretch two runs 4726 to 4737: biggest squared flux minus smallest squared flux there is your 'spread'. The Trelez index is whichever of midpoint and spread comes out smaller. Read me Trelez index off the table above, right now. 93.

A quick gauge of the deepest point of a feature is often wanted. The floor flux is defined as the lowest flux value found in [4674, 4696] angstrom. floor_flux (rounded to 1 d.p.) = 19.0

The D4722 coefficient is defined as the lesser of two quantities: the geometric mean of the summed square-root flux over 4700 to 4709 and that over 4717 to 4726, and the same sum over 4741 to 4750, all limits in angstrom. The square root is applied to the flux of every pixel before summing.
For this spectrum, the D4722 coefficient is 18.5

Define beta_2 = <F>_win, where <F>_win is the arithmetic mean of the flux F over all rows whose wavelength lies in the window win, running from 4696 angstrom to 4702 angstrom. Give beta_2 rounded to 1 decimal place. 21.4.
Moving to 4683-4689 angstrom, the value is 20.2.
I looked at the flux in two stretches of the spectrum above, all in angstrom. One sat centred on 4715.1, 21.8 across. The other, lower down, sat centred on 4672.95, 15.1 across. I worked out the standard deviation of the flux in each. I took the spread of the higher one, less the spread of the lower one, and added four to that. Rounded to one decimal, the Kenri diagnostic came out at 4.4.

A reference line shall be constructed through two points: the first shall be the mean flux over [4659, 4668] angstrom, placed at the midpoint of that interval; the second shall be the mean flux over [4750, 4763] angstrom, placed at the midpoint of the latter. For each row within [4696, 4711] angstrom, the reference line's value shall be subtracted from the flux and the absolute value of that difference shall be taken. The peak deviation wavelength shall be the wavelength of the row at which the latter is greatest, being 4705.32 angstrom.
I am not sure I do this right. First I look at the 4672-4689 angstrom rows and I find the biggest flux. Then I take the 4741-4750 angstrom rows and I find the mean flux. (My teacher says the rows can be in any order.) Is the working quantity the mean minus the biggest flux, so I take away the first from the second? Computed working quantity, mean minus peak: -1.3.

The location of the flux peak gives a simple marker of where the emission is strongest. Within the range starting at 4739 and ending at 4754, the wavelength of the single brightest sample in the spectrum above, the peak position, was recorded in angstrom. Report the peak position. 4751.05 angstrom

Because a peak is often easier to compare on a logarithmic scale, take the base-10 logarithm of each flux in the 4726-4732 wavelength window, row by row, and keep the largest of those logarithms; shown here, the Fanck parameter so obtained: 1.346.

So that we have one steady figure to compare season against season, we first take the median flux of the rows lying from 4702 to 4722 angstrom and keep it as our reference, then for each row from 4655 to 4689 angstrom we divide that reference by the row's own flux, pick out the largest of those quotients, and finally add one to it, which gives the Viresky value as 2.12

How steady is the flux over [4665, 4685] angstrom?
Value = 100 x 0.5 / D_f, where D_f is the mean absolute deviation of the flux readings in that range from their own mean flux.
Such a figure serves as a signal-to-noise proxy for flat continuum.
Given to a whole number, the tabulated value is 38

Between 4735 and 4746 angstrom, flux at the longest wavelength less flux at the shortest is 0.6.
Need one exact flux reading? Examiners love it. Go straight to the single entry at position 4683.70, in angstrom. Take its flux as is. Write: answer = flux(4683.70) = 19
